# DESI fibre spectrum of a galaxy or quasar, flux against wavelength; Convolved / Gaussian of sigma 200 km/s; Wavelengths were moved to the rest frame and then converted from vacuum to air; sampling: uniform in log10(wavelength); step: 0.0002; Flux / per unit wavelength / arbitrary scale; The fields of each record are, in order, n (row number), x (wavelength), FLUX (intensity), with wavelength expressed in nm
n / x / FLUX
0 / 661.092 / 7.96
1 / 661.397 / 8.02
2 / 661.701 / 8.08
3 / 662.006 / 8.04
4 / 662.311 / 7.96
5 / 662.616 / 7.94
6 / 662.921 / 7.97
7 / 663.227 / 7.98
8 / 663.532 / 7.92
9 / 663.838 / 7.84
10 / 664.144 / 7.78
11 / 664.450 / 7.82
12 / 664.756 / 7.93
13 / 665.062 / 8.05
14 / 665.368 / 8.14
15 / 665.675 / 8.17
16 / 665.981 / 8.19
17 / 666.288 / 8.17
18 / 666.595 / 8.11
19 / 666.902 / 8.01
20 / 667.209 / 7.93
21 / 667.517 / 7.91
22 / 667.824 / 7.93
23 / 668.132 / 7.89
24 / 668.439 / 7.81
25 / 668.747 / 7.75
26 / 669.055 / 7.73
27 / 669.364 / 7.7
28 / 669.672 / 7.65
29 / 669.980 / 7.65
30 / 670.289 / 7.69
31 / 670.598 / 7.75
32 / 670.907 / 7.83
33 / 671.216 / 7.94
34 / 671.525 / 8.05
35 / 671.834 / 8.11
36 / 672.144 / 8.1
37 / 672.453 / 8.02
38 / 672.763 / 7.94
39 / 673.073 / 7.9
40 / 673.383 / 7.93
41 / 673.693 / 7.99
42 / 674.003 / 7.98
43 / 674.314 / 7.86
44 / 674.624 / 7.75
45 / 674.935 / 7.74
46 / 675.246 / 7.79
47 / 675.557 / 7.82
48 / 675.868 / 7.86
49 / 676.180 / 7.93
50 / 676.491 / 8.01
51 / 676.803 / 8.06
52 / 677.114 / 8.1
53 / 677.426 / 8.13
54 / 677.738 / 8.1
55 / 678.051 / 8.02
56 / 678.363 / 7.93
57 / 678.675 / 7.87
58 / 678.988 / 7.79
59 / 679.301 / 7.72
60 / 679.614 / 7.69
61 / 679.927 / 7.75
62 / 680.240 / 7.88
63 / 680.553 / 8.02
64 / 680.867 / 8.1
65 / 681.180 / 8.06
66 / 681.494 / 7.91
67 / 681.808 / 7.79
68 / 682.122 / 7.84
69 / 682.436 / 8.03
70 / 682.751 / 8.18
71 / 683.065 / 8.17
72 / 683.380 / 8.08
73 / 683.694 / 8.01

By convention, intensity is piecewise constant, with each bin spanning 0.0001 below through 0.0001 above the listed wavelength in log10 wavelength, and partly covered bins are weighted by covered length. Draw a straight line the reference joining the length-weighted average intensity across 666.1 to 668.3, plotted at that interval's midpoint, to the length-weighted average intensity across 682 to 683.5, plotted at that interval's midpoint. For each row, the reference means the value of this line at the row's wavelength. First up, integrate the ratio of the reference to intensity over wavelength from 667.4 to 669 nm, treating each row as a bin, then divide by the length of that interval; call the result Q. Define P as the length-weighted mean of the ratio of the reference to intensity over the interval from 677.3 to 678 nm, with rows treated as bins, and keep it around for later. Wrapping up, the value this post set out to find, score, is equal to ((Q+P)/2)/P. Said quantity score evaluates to 1.01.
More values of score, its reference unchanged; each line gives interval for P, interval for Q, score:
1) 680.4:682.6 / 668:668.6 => 1.00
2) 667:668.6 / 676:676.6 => 1.00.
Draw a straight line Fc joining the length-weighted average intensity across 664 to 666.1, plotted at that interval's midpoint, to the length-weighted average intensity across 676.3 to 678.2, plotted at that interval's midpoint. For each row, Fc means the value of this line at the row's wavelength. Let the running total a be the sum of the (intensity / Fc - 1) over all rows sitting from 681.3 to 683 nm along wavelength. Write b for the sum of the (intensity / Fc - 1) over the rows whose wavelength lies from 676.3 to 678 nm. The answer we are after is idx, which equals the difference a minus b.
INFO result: -0.094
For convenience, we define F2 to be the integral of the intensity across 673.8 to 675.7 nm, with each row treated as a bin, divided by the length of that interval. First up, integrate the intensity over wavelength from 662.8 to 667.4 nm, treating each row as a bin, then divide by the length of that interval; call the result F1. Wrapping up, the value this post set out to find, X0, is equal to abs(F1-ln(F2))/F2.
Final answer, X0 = 0.759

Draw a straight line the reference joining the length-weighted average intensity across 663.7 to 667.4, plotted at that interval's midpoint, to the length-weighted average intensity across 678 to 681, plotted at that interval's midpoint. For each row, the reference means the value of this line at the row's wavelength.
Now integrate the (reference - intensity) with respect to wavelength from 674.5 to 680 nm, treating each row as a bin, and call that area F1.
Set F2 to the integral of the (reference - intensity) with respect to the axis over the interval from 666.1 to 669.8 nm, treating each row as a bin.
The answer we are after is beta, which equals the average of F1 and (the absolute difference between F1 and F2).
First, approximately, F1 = 0.0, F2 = 0.37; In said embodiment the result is 0.18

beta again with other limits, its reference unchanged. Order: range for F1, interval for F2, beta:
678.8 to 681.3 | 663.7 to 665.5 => 0.09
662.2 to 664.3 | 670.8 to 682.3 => 0.41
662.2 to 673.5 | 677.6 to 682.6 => 0.82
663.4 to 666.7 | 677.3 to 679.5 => 0.07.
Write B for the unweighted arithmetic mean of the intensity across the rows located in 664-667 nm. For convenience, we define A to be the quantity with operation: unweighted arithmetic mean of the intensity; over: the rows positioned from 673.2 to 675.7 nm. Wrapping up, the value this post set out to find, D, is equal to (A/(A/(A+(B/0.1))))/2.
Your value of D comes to 44.1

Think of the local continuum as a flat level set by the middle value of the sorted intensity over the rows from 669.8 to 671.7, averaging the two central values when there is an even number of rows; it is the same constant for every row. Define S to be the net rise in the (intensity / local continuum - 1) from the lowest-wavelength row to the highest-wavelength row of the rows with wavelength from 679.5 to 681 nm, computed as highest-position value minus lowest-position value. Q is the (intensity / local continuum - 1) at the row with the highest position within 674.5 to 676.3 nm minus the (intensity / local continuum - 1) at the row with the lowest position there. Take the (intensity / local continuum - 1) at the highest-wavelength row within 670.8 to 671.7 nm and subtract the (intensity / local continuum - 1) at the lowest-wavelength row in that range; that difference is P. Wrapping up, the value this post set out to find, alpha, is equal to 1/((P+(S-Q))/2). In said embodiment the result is 35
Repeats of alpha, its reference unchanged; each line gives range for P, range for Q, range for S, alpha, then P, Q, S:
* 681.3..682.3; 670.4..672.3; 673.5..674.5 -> -28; -0.01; 0.045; -0.02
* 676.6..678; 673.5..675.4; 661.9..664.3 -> -779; 0.01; -0.026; -0.03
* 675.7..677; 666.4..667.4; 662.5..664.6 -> 60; 0.03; -0.023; -0.02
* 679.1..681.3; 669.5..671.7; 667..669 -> -65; 0.04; 0.051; -0.02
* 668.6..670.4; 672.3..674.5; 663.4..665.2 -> 68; -0.01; -0.021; 0.02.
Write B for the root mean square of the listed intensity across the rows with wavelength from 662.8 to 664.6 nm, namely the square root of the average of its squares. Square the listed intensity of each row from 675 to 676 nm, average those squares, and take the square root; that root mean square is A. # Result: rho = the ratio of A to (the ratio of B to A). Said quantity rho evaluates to 7.76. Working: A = 7.82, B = 7.89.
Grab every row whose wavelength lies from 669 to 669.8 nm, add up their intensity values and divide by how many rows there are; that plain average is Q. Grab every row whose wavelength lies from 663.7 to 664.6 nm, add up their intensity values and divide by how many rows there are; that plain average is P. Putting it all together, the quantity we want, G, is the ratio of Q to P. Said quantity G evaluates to 0.98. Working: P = 7.81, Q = 7.69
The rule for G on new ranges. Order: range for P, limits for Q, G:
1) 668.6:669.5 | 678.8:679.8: 1.00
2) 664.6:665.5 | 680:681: 1.00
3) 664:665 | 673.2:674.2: 1.02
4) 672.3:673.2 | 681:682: 1.00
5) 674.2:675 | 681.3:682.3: 1.01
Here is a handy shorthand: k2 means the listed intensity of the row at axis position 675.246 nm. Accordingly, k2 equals 7.79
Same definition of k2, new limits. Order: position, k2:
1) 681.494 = 7.91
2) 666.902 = 8.01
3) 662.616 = 7.94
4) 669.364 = 7.7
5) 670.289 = 7.69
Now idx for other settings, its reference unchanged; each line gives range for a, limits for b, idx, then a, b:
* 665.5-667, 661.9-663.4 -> 0.084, 0.07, -0.01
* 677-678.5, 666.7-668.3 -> 0.047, -0.01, -0.06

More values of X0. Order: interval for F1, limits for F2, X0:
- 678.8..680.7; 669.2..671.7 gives 0.739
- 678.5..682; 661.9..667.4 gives 0.724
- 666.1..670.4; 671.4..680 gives 0.730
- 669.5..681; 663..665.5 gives 0.735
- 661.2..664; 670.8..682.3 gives 0.744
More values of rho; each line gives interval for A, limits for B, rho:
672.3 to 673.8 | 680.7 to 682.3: 7.97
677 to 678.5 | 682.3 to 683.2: 7.99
